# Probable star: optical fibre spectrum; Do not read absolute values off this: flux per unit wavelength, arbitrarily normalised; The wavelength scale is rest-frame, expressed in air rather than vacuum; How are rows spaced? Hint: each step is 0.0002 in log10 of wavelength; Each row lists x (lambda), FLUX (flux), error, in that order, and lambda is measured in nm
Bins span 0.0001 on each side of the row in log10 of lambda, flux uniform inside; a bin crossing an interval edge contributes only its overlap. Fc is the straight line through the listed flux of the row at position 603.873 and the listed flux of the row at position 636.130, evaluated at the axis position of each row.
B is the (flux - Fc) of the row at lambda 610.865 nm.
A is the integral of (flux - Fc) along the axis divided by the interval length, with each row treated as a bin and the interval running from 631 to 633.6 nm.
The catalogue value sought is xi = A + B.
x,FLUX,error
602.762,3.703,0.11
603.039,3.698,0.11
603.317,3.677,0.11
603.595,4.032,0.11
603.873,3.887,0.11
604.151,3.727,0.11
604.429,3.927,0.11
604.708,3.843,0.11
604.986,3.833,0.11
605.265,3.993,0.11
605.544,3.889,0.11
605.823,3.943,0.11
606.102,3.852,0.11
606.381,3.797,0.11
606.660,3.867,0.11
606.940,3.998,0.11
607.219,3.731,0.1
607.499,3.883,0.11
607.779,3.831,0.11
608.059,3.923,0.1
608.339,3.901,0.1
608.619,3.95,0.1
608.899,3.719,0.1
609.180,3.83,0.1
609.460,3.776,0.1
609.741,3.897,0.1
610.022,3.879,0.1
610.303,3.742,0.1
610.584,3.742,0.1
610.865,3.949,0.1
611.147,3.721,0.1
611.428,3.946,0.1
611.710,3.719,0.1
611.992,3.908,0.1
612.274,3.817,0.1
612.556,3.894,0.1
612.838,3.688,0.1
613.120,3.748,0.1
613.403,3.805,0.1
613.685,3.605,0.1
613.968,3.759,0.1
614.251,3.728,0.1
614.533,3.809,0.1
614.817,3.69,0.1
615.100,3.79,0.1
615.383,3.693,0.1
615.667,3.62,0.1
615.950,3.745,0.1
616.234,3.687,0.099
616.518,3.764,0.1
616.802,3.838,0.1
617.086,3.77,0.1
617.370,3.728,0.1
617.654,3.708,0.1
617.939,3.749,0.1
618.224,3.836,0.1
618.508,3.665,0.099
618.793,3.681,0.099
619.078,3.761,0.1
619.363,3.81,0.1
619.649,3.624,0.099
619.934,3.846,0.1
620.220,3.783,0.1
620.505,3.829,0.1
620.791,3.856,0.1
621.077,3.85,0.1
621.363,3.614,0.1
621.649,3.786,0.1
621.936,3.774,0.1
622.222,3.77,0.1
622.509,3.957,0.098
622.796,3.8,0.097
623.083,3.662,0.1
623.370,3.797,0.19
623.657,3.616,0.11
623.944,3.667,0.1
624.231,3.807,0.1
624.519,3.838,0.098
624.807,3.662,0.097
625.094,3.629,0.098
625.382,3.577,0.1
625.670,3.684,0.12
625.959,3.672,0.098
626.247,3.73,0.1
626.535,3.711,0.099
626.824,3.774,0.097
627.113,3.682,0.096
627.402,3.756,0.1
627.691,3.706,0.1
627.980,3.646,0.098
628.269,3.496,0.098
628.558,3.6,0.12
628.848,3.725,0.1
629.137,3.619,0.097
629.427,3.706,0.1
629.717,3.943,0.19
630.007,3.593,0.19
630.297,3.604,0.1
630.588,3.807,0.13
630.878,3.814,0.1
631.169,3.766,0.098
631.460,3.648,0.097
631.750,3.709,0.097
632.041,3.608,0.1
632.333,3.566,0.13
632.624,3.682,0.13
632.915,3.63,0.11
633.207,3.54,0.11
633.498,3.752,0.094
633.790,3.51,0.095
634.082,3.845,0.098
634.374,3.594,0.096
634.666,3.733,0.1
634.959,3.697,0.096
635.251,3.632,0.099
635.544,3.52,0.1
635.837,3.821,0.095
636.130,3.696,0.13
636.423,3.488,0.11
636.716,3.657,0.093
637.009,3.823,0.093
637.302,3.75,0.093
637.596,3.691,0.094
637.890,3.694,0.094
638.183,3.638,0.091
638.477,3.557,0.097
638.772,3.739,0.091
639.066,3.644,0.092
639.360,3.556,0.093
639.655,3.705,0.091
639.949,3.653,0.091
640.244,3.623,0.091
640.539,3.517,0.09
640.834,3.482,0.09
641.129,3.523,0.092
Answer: 0.040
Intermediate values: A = -0.063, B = 0.103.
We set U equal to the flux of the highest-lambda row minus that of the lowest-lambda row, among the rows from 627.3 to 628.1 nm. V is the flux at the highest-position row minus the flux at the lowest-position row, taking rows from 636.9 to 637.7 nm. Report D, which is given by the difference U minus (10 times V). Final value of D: 1.21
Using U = -0.11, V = -0.132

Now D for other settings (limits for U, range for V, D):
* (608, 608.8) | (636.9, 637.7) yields 1.35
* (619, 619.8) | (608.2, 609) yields 1.68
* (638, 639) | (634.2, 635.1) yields -0.93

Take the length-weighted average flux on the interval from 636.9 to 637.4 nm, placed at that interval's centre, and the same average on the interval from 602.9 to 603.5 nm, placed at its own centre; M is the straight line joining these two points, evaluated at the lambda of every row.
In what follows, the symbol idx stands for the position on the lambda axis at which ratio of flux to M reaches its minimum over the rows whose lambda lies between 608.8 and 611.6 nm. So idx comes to 611.147 nm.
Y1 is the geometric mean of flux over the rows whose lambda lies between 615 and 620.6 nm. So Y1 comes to 3.75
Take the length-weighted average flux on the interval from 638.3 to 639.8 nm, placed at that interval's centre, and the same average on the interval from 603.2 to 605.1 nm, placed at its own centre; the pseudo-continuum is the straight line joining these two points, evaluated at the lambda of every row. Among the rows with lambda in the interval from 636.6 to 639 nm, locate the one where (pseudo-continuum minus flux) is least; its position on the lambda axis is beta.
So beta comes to 637.009 nm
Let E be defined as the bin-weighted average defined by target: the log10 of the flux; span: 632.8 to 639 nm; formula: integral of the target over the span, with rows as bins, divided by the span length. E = 0.564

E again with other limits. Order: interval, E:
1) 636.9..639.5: 0.565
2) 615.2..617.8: 0.572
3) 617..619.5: 0.574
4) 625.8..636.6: 0.565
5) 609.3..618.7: 0.576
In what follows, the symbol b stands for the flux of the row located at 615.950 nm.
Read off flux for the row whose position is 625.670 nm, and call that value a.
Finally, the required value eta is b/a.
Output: 1.02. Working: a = 3.684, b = 3.745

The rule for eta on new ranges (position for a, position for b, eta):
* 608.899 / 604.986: 1.03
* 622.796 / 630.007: 0.95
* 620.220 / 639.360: 0.94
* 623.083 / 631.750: 1.01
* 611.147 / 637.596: 0.99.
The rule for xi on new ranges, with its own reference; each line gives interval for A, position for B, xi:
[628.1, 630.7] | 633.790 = -0.261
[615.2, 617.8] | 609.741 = -0.038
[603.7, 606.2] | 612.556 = 0.057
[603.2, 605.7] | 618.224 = 0.020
